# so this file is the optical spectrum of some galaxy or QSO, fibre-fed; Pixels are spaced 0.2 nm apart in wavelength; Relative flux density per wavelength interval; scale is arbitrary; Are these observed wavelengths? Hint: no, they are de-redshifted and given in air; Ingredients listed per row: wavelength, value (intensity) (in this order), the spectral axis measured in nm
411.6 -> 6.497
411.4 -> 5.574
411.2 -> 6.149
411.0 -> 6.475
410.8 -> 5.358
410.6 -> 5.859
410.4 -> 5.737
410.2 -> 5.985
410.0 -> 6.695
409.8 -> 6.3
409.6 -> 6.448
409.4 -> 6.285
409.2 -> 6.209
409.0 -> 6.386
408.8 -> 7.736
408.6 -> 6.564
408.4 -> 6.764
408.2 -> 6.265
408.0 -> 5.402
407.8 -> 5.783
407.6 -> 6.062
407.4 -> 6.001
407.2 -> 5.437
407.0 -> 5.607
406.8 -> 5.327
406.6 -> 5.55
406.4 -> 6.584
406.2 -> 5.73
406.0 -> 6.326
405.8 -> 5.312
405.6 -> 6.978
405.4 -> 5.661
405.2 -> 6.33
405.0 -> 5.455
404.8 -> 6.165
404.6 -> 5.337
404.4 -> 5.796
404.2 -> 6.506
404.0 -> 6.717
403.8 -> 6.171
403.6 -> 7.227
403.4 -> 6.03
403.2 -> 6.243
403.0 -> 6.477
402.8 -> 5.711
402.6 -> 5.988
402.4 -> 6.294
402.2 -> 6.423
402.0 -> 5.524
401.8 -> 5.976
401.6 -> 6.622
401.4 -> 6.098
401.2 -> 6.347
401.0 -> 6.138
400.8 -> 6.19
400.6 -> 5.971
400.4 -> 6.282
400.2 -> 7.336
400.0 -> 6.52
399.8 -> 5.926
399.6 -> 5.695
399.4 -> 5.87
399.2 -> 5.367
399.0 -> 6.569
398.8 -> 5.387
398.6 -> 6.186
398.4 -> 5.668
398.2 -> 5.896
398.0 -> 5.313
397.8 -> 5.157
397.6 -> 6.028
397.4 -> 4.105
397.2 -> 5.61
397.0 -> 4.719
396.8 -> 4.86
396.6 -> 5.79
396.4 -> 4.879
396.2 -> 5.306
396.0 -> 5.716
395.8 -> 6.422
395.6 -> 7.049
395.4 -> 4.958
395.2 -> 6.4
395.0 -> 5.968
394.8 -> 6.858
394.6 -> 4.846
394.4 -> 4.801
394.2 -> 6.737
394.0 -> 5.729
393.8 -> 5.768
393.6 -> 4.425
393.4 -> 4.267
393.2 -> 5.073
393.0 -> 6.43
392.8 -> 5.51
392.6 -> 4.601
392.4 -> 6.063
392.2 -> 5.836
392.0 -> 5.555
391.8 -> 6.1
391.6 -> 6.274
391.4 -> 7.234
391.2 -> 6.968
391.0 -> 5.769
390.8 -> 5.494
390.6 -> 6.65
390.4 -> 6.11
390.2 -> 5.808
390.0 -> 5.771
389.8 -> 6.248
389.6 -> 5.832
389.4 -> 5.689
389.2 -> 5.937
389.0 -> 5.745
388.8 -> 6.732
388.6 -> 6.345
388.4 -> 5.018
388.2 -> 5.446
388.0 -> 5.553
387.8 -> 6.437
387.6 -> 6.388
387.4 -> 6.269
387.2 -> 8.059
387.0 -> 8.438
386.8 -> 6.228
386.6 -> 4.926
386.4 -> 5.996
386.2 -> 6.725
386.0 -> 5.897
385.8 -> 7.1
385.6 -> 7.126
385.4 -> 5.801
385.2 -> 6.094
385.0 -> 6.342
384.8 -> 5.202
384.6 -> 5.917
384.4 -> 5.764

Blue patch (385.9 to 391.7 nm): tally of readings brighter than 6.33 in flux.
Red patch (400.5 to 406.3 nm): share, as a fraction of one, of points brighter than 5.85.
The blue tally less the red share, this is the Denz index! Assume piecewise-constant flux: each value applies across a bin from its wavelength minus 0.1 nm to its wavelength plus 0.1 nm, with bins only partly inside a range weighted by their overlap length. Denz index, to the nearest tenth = 9.3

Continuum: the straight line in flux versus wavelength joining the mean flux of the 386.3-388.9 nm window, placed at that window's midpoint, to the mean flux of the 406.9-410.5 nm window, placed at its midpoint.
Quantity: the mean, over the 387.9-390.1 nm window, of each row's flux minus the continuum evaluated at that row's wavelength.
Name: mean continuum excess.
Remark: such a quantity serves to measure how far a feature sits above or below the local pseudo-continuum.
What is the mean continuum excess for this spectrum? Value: -0.44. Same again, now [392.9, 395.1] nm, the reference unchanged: -0.73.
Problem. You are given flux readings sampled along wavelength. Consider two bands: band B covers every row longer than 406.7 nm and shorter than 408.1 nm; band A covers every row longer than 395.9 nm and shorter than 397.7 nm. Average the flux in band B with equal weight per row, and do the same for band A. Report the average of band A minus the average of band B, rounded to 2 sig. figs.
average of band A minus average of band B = -0.44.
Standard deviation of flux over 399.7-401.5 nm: 0.4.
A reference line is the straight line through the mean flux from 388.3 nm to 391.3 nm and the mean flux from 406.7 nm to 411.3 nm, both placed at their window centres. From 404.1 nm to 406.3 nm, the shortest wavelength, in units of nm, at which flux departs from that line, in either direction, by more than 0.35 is 404.2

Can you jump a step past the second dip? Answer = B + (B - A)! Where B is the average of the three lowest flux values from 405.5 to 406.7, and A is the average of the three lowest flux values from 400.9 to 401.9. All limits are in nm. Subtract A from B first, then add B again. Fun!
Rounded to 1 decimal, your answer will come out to 5.0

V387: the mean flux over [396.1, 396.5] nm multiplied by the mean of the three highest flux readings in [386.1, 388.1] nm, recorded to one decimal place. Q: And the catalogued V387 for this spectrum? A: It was 39.4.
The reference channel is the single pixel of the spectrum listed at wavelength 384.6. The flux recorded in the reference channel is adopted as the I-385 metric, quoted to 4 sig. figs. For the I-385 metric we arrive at 5.917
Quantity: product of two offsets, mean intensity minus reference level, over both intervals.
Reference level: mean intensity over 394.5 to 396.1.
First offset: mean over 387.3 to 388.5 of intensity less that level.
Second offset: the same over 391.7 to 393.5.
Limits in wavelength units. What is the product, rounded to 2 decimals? 0.09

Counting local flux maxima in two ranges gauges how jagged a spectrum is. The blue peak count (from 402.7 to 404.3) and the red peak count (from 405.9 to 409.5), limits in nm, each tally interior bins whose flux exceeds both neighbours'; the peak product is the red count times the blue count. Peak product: 15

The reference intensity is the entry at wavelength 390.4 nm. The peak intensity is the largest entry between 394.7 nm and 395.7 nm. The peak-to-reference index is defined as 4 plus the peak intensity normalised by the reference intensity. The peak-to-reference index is 5.15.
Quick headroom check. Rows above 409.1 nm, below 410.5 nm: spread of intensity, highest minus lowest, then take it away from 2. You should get 1.04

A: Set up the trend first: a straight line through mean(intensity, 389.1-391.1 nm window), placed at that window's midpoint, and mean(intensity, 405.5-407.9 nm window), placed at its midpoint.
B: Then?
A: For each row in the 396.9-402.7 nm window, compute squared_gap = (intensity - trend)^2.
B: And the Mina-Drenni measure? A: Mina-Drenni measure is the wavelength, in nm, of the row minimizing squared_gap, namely 398.2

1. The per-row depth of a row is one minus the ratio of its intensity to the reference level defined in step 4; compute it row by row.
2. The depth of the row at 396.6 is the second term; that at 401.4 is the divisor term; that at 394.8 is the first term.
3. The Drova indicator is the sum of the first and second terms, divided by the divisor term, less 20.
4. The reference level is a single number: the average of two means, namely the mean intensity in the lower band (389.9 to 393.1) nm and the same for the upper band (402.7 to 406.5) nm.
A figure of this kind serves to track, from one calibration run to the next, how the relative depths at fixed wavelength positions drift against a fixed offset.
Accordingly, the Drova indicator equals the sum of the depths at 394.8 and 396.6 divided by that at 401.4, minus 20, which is 5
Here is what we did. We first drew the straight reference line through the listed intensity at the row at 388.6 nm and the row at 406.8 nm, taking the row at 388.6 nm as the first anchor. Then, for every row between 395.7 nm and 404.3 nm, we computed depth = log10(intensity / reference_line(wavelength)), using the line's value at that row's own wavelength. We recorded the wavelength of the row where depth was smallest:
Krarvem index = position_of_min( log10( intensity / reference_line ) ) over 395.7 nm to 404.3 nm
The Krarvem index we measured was 397.4 nm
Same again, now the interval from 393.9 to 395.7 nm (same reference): 394.4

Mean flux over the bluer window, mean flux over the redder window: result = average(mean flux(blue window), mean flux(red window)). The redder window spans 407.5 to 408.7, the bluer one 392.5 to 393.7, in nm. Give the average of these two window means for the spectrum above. 5.6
